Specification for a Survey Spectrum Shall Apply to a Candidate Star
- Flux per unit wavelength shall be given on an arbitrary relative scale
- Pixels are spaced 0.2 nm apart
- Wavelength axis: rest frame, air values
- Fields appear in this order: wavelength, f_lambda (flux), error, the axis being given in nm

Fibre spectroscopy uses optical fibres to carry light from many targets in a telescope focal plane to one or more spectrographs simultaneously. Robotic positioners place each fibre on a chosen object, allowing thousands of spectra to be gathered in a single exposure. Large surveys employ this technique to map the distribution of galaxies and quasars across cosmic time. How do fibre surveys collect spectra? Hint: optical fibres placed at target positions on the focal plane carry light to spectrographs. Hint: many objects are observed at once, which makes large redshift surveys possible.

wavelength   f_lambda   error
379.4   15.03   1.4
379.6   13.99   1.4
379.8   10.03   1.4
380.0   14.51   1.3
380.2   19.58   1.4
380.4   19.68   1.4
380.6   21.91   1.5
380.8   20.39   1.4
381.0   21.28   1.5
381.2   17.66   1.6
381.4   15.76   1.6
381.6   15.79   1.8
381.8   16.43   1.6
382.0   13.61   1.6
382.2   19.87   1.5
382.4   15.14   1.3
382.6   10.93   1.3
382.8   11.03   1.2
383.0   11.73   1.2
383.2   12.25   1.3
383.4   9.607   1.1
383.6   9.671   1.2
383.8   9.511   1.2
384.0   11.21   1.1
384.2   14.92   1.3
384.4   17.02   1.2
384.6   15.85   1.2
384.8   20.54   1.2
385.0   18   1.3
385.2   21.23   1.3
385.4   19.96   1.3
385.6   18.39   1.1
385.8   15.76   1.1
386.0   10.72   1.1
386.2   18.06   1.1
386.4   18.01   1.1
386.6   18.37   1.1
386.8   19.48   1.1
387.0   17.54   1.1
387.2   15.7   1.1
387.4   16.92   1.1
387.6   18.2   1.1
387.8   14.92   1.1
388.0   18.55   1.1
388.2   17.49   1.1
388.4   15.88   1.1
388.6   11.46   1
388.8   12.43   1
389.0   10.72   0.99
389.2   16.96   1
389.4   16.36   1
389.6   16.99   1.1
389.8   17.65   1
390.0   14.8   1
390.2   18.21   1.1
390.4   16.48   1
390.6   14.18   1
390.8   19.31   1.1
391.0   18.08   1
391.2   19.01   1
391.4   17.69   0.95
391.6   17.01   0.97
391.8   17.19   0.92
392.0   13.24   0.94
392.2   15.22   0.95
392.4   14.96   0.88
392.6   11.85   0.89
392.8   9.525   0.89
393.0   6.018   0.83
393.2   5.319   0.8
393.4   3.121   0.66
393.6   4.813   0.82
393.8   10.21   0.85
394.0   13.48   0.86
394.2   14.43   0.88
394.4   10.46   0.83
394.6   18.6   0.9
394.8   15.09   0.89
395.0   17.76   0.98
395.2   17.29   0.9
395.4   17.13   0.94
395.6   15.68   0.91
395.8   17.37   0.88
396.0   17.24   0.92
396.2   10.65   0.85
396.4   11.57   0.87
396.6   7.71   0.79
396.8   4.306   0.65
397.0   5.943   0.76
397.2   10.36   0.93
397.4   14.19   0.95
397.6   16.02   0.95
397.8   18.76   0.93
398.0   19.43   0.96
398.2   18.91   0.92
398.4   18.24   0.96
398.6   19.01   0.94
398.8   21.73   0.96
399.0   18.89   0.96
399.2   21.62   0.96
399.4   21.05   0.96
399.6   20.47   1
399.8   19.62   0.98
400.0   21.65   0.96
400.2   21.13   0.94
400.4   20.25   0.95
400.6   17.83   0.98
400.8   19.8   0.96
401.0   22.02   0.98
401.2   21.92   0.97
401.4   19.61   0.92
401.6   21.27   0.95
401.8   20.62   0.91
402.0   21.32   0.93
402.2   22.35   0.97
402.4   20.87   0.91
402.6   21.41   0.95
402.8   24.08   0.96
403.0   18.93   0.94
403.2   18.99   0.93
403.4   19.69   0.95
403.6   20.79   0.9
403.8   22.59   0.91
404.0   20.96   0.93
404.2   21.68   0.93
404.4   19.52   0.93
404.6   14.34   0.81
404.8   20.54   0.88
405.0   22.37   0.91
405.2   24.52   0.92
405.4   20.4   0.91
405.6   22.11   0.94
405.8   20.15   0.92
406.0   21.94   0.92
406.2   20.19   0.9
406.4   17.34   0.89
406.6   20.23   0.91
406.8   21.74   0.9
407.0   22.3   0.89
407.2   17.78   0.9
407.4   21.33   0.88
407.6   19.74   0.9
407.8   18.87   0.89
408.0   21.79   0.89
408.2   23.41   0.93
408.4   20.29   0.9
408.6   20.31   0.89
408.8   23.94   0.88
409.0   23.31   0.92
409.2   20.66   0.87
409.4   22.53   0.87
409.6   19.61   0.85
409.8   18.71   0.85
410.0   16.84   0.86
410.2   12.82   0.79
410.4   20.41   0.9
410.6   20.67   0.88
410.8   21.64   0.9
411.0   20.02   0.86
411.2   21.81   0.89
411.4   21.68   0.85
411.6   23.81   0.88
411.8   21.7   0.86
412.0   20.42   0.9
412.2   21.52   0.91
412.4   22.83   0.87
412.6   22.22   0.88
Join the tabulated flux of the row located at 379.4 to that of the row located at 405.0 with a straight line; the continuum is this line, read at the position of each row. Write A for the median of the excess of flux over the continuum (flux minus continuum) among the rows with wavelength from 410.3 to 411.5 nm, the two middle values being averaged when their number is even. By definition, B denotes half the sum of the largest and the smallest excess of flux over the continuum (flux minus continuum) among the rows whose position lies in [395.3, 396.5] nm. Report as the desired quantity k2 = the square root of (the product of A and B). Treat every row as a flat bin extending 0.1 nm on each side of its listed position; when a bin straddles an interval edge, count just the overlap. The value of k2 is 4.1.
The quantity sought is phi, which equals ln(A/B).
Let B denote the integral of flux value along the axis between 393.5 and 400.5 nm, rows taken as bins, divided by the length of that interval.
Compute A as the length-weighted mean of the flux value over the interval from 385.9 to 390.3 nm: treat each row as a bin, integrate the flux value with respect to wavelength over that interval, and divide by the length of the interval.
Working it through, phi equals 0.03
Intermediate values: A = 16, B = 16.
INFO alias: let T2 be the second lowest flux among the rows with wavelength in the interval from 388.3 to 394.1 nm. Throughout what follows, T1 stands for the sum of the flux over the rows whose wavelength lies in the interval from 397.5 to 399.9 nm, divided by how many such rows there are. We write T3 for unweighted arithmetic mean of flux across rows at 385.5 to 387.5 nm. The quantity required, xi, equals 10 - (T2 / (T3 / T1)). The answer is 4.5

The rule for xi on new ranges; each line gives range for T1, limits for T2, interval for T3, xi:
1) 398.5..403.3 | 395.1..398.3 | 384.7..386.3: 3.1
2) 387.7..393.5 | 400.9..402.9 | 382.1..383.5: -13.1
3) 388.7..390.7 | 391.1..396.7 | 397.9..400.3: 6.3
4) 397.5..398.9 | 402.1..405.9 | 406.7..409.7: -6.9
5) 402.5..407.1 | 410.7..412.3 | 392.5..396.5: -24.2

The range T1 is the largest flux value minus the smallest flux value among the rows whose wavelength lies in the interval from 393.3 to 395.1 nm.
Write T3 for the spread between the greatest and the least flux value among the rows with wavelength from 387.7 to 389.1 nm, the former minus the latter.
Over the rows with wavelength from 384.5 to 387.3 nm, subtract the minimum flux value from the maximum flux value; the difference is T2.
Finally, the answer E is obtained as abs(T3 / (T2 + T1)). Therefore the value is 0.3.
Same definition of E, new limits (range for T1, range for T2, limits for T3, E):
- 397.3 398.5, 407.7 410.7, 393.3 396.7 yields 0.9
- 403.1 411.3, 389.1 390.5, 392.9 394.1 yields 0.7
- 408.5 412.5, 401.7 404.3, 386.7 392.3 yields 0.5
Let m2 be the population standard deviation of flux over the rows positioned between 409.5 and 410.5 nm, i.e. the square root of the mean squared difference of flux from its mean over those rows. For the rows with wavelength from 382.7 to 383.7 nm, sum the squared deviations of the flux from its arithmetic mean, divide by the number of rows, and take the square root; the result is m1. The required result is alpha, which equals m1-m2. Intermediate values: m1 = 1.1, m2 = 2.7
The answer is -1.6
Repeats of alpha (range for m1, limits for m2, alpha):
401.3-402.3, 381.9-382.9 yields -2.4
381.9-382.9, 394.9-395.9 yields 2.6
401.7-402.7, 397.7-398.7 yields 0.2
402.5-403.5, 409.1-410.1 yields 0.0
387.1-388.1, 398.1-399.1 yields 0.2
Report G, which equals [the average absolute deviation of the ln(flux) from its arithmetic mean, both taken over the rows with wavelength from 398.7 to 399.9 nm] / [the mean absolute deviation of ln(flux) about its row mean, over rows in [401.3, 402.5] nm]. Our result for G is 1.4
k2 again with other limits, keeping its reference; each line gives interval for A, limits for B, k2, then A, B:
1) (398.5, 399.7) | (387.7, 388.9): 0.3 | 0.0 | -2.6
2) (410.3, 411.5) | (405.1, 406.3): 0.8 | -2.9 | -0.2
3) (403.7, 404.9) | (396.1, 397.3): 4.2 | -1.4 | -12.0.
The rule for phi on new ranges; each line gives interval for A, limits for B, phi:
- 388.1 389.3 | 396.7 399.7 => -0.16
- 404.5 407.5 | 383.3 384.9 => 0.41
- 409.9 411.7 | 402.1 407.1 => -0.04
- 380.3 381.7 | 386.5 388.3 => 0.08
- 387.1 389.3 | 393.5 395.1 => 0.16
